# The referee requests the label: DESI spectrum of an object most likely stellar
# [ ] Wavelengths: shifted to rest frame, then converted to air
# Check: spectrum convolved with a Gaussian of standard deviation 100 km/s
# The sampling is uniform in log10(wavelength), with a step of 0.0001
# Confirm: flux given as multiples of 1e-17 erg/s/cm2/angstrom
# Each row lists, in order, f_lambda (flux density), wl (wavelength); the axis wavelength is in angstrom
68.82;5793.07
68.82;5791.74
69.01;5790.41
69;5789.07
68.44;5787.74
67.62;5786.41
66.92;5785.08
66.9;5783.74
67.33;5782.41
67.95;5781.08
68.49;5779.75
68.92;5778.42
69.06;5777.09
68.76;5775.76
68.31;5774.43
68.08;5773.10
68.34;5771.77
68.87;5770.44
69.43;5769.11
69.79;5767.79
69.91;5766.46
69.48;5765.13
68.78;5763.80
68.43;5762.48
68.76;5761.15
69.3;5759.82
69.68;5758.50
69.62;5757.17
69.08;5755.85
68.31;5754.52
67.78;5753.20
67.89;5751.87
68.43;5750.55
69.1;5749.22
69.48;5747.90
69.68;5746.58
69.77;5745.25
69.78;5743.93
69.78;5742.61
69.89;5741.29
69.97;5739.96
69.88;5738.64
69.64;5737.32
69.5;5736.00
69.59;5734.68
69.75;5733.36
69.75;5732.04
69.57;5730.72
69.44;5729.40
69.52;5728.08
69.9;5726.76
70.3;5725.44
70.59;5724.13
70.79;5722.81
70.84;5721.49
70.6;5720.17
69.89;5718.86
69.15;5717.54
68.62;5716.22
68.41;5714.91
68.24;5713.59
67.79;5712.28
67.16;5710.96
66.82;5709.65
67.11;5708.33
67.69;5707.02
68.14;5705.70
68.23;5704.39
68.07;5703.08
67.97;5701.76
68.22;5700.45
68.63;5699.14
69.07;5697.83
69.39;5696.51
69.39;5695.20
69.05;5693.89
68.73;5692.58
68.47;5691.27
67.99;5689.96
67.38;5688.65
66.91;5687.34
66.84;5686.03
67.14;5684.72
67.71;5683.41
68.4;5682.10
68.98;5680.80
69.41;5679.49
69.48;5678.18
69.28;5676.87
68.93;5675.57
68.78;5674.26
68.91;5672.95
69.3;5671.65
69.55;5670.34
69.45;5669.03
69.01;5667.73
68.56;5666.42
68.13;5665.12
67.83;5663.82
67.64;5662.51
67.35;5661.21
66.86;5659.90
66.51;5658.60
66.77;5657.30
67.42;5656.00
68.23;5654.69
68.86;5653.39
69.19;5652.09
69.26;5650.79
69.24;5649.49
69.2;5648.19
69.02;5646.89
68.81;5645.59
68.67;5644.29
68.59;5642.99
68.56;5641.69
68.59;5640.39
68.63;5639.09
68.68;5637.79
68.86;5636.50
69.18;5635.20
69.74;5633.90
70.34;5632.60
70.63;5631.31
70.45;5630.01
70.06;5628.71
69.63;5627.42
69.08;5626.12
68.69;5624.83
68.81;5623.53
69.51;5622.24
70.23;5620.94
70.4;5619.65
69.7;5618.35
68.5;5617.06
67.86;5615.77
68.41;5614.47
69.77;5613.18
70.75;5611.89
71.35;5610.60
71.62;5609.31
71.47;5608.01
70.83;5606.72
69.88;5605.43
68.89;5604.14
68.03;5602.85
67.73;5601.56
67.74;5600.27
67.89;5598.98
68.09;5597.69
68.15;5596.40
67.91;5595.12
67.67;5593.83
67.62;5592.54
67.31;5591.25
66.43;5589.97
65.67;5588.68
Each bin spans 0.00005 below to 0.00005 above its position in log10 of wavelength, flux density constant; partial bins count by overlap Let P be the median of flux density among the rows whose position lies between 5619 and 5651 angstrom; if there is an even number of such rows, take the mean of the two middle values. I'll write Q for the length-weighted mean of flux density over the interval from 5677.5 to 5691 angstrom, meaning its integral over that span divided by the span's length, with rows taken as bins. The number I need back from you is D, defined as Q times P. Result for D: 4706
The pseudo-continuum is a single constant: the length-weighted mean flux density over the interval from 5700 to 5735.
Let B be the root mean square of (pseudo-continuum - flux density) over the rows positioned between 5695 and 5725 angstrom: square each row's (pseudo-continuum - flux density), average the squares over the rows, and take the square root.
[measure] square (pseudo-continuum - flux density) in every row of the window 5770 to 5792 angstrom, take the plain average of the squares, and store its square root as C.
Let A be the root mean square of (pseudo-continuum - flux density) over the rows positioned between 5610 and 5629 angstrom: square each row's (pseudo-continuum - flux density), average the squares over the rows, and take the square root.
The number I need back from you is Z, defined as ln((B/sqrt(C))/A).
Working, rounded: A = 1.1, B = 1.19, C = 0.98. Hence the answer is 0.11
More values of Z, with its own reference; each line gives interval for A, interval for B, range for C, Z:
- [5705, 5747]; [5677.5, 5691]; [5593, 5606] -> 0.18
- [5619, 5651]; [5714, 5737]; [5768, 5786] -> 0.31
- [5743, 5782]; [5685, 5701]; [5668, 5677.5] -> 1.05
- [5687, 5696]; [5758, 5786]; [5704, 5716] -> -0.33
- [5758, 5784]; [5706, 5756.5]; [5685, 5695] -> 0.13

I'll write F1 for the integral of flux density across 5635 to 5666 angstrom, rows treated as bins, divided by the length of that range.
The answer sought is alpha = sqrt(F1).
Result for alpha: 8.27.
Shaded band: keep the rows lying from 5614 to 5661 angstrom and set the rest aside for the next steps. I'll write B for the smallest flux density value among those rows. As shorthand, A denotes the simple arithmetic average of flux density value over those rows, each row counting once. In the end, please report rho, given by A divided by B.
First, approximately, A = 68.9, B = 66.51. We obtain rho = 1.04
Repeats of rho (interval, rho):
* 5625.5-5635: 1.01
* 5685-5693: 1.01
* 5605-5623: 1.03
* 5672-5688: 1.02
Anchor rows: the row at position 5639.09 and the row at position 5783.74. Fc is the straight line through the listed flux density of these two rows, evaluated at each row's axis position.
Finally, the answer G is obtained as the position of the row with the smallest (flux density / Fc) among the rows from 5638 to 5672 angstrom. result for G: 5658.60 angstrom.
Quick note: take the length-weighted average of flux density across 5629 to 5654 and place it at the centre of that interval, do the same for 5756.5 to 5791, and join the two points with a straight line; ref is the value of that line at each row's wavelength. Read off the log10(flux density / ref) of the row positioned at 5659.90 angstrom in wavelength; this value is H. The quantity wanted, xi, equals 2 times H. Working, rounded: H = -0.014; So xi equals -0.029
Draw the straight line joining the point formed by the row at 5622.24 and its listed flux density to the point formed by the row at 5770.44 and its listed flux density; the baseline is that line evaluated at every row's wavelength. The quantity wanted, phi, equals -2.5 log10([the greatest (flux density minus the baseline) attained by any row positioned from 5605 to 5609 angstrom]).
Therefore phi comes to -0.7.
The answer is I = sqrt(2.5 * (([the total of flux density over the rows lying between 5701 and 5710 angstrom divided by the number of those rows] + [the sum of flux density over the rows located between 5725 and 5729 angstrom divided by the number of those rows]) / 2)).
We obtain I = 13.1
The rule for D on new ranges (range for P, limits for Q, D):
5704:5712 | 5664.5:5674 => 4650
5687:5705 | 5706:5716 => 4625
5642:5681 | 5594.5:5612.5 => 4775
